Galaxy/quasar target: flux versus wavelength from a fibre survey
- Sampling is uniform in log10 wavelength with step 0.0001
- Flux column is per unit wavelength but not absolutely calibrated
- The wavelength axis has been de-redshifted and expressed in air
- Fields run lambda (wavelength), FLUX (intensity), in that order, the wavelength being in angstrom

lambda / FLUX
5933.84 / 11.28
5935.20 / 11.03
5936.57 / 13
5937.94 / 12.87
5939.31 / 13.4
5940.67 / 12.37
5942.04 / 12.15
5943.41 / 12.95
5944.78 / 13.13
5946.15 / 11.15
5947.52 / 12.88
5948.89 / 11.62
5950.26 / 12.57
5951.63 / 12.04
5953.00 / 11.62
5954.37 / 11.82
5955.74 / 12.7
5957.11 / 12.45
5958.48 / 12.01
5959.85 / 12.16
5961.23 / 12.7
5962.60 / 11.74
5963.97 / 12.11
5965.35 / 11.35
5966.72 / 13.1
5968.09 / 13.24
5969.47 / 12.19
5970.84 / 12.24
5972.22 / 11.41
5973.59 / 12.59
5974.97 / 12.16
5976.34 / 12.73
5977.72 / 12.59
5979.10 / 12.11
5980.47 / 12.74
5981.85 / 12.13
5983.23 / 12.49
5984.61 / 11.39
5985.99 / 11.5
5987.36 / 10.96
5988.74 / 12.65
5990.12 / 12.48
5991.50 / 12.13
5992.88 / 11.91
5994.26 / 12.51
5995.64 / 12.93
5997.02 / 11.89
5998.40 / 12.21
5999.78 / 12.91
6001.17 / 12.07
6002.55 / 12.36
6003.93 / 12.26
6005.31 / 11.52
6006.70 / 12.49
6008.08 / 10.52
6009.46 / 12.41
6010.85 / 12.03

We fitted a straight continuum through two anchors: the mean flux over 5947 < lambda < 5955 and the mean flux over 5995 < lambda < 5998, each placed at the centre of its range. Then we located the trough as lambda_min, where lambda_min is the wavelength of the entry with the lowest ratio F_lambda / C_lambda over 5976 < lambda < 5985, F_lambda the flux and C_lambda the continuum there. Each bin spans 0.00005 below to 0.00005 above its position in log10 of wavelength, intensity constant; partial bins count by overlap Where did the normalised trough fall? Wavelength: 5984.61 angstrom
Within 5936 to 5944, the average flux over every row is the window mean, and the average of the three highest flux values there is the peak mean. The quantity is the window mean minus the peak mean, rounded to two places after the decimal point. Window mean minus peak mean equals -0.33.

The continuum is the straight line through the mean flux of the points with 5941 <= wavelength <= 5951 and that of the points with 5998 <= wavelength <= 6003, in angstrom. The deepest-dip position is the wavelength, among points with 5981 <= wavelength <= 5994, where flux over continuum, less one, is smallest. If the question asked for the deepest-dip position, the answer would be 5987.36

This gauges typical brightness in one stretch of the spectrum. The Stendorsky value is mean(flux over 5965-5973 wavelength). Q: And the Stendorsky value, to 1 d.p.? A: 12.3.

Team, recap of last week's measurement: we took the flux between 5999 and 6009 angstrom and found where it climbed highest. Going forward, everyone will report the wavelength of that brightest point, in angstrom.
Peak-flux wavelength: 5999.78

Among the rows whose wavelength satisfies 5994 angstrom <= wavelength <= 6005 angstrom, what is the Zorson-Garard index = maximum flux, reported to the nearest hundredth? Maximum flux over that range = 12.93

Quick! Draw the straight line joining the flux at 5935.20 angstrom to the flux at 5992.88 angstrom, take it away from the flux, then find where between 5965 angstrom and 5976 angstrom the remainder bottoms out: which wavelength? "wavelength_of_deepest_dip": 5972.22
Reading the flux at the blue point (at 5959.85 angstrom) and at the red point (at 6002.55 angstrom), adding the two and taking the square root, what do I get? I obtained 4.95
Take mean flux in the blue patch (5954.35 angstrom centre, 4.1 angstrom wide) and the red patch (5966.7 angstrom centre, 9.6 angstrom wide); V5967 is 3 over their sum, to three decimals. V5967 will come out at 0.123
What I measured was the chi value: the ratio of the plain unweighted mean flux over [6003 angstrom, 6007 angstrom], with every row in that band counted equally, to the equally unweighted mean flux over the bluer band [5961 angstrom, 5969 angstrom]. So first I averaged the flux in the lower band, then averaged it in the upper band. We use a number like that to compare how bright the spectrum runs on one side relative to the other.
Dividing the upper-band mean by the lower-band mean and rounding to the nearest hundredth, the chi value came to 0.98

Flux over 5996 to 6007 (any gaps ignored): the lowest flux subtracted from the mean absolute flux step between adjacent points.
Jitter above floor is -11.0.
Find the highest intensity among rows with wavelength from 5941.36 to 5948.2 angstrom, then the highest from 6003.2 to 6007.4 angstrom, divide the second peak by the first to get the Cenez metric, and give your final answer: 0.95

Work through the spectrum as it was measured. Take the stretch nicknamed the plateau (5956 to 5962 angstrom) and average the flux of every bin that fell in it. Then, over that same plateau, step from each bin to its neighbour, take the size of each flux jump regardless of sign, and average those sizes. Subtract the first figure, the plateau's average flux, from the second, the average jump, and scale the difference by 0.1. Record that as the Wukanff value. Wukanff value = -1.20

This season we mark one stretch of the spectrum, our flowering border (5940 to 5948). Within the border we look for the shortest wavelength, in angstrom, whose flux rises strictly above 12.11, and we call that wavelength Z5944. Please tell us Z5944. 5940.67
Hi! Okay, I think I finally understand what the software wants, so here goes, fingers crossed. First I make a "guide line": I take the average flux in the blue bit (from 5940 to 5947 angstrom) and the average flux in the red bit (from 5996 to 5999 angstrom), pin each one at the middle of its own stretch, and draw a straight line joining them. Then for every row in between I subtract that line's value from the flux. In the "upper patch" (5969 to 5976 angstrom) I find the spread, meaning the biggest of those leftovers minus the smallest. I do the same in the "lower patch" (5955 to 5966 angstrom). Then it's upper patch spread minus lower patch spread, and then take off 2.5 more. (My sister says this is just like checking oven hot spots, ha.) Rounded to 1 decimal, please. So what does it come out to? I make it -2.6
